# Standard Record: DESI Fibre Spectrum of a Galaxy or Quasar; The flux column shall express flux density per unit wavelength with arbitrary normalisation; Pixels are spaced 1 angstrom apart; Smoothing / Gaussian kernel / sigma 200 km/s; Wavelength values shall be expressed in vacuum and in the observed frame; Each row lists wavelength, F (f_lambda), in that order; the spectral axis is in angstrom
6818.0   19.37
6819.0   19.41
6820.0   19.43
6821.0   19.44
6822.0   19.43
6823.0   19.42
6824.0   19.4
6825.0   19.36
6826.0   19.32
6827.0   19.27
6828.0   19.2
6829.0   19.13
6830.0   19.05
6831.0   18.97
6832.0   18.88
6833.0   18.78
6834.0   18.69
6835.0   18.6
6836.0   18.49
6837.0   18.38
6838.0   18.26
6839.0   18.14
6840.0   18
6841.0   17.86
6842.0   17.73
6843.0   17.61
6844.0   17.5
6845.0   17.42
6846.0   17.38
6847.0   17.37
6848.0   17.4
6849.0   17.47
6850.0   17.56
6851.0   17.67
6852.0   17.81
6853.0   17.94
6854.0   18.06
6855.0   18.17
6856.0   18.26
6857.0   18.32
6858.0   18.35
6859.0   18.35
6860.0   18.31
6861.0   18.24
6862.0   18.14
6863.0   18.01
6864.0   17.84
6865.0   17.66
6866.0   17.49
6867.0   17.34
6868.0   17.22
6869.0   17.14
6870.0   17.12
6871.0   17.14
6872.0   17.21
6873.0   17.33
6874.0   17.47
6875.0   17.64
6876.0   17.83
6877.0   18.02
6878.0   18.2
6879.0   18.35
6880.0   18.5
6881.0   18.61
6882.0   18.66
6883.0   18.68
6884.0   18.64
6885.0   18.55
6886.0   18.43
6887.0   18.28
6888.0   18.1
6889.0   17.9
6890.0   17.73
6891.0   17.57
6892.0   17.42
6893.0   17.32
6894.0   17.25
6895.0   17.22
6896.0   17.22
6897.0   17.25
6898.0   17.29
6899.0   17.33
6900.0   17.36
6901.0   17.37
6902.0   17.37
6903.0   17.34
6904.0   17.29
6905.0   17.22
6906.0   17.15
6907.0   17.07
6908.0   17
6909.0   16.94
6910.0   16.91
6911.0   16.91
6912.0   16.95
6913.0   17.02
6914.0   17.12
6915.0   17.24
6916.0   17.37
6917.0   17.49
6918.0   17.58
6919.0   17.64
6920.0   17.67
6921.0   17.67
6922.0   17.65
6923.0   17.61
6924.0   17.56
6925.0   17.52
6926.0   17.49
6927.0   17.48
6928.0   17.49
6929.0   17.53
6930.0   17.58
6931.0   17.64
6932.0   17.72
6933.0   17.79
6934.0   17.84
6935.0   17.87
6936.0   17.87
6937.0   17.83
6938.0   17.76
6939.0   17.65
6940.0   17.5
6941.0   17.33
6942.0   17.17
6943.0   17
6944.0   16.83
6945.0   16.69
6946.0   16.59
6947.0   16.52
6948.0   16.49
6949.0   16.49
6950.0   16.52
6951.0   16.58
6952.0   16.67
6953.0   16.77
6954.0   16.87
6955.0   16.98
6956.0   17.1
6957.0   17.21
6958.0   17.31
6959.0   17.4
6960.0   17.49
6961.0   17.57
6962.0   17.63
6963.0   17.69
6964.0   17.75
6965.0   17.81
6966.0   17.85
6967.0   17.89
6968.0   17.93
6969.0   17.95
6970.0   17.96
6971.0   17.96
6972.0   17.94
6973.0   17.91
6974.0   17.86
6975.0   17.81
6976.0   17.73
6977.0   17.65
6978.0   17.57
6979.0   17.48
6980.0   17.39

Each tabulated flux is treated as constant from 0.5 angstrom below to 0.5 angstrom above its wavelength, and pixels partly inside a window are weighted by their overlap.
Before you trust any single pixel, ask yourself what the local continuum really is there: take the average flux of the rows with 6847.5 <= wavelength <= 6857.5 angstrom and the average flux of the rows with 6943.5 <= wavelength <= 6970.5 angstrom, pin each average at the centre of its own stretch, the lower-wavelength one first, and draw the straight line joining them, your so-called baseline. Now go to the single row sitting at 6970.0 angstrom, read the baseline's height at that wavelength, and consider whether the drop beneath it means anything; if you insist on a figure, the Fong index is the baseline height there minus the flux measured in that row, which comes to -0.8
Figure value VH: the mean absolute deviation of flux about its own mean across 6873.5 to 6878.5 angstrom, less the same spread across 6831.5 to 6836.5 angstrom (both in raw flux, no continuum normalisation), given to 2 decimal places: 0.11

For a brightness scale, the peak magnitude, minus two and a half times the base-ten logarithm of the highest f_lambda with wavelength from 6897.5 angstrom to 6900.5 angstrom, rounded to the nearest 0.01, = -3.10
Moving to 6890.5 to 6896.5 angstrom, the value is -3.11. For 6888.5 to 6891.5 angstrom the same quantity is -3.13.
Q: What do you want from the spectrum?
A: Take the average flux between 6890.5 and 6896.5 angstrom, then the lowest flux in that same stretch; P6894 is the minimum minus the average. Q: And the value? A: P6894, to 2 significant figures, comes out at -0.11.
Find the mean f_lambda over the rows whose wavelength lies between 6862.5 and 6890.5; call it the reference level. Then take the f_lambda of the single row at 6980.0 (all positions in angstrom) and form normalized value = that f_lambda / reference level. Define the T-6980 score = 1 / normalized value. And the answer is 1.03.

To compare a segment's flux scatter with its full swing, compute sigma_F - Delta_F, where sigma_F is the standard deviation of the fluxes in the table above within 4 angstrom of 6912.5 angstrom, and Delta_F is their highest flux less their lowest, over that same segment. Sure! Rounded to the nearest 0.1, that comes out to -0.3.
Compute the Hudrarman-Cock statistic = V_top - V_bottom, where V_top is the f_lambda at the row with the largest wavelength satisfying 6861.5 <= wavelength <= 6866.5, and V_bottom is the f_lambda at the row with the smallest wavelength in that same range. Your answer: -0.65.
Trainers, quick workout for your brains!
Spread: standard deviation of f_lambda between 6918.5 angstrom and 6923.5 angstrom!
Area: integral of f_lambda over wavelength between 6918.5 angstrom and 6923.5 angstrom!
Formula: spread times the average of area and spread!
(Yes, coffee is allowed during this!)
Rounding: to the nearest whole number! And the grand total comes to 1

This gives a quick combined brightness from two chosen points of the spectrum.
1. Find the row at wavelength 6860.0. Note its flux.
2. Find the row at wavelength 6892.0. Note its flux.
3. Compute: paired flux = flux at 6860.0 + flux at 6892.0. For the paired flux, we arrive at 35.7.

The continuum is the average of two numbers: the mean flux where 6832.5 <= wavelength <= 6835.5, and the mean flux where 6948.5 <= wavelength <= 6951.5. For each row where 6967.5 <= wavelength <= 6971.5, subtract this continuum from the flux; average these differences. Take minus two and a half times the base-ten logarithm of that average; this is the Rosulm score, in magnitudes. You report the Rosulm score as 1.2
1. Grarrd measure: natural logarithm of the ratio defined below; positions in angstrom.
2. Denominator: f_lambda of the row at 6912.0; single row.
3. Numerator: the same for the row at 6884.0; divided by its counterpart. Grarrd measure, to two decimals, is 0.10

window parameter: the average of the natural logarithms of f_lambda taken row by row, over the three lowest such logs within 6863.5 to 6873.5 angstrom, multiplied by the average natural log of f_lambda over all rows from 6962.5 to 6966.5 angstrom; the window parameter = 8.18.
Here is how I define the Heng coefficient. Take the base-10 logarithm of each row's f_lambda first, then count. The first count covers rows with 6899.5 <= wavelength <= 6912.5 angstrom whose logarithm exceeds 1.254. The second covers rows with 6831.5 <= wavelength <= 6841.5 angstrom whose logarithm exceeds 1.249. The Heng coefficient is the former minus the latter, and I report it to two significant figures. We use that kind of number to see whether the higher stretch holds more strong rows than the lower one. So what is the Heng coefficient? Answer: -10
